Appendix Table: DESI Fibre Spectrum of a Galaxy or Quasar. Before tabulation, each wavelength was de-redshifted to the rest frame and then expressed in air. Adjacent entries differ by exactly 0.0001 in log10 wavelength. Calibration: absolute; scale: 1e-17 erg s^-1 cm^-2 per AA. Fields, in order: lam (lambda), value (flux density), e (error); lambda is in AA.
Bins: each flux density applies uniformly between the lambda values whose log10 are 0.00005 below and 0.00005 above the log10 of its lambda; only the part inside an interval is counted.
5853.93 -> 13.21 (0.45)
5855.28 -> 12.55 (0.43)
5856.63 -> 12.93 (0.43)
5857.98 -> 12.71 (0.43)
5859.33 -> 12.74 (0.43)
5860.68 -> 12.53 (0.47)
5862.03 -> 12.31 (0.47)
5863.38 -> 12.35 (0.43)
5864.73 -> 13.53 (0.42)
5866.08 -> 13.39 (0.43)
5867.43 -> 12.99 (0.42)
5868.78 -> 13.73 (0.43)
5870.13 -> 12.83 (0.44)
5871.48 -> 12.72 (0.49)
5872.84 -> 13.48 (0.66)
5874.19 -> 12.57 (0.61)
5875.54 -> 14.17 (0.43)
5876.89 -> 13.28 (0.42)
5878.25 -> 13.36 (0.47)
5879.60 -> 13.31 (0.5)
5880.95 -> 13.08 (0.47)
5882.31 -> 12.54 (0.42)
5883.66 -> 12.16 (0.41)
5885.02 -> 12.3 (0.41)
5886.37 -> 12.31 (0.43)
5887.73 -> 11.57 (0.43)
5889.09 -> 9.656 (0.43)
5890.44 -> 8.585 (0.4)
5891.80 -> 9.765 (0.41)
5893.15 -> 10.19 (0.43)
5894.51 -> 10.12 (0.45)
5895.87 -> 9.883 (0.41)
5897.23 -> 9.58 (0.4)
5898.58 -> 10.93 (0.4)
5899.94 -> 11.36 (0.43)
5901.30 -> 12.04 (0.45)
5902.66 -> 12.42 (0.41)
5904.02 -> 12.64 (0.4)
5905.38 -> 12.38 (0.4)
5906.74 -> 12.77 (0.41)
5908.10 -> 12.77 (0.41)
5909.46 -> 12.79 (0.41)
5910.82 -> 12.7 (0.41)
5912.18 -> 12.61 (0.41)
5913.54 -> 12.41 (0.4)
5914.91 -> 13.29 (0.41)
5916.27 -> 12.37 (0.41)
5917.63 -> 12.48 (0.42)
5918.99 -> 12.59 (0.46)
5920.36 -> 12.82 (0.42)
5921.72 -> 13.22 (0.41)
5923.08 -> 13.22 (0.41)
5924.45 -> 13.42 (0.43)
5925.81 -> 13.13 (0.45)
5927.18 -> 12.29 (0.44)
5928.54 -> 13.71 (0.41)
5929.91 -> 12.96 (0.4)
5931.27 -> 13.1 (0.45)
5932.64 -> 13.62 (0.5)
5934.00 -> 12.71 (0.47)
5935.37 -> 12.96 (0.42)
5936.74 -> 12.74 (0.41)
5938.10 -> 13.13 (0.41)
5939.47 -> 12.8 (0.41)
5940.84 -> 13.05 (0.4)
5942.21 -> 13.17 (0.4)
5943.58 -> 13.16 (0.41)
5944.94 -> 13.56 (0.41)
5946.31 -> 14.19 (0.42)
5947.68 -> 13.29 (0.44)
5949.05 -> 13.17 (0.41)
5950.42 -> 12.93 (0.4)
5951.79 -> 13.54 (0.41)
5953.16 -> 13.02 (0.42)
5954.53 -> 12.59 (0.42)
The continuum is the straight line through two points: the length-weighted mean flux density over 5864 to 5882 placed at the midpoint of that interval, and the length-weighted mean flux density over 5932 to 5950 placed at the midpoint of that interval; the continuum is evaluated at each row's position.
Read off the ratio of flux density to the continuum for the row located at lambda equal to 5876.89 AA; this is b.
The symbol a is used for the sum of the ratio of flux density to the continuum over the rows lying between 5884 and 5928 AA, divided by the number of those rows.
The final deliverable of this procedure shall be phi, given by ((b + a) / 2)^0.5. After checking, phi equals 0.98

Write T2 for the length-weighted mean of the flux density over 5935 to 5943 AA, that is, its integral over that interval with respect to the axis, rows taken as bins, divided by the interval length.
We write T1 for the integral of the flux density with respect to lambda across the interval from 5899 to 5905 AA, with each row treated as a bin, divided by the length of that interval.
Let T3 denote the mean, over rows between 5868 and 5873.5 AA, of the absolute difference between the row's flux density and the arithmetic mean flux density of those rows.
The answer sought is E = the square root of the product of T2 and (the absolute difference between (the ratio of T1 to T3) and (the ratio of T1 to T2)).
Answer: 19.1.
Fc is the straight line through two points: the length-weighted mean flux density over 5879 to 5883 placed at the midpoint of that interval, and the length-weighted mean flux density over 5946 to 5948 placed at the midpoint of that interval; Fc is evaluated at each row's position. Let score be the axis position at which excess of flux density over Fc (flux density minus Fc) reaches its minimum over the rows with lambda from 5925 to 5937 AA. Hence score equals 5927.18 AA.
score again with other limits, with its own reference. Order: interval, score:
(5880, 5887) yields 5883.66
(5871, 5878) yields 5874.19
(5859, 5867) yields 5862.03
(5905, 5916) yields 5913.54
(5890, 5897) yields 5890.44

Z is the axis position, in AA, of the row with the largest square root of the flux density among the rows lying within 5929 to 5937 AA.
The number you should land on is 5932.64 AA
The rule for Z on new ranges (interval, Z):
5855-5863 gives 5856.63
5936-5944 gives 5942.21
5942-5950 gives 5946.31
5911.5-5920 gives 5914.91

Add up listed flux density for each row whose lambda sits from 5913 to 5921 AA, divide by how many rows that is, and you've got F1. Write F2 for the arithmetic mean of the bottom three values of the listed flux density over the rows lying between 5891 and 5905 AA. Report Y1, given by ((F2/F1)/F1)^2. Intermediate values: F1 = 12.7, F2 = 9.74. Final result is 0.0037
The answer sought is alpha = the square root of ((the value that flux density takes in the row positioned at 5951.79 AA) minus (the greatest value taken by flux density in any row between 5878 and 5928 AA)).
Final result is 0.35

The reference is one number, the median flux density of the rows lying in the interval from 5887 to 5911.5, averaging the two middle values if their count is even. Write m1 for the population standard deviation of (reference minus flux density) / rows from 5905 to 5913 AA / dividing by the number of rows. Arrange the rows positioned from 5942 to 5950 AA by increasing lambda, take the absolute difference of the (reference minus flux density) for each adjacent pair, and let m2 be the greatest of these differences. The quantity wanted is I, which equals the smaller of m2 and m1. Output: 0.14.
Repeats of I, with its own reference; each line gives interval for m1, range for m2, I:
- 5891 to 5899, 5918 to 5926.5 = 0.40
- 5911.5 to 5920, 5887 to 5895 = 0.31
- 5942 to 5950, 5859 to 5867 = 0.37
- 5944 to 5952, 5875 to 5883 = 0.40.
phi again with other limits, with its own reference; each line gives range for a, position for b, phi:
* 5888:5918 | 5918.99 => 0.96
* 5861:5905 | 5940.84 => 0.97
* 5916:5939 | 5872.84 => 1.00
